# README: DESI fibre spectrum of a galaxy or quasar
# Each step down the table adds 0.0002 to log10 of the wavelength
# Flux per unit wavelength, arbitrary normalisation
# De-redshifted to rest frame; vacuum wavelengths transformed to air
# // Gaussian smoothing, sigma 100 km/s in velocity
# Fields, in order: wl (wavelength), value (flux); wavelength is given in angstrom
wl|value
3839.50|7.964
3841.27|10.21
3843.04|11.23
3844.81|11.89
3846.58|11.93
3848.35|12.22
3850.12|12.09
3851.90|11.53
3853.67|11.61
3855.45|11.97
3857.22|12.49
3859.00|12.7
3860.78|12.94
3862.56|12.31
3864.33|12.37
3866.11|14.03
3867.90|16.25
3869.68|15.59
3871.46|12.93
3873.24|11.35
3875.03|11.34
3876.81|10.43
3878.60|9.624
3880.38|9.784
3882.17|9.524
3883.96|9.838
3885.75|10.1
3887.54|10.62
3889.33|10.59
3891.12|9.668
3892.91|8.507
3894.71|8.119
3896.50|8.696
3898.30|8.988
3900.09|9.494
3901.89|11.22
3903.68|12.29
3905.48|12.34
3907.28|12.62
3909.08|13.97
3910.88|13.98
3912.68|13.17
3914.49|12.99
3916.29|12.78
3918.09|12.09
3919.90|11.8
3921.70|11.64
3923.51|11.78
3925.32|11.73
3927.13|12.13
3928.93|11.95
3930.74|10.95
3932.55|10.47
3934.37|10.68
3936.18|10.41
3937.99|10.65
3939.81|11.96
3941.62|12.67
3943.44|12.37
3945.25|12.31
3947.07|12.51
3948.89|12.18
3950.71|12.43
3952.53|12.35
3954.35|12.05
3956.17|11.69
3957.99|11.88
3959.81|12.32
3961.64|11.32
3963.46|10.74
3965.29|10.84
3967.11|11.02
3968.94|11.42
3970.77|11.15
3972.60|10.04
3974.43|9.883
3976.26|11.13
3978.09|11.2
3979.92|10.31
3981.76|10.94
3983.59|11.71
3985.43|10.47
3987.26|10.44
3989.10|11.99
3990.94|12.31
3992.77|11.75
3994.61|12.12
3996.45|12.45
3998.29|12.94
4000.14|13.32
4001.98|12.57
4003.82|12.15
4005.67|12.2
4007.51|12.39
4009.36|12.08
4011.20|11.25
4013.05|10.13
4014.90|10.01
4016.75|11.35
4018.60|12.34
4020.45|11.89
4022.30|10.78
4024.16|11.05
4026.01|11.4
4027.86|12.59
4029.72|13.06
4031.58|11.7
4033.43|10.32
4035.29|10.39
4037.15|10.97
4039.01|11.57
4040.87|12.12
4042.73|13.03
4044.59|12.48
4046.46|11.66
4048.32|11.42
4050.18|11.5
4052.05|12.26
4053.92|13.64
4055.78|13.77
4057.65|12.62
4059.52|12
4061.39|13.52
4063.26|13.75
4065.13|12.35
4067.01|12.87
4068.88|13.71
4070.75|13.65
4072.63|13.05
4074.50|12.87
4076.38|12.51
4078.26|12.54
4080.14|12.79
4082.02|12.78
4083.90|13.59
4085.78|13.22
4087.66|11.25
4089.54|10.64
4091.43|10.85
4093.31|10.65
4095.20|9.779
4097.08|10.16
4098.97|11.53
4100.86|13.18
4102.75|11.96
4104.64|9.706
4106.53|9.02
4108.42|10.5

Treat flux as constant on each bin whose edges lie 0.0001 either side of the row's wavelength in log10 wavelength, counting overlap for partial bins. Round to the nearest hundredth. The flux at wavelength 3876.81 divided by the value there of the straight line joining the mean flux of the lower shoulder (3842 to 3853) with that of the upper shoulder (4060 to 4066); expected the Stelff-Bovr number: 0.87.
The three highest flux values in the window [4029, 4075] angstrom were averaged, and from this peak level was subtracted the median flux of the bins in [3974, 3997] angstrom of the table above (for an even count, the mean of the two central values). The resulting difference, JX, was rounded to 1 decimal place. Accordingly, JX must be 2.5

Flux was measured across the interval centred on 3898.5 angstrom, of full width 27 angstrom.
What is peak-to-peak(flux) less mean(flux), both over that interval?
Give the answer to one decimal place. -4.9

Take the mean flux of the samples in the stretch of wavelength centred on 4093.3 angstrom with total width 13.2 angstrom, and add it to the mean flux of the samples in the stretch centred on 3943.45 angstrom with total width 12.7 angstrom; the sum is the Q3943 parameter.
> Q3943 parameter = 22.8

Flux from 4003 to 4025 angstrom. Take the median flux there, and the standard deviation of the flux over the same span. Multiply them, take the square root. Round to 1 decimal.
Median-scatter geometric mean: 3.1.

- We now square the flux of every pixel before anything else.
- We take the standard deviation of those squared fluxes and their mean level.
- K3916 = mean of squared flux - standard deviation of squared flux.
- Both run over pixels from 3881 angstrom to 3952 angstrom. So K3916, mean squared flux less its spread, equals 98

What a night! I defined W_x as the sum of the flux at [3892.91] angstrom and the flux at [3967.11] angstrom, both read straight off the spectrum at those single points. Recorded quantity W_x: 19.5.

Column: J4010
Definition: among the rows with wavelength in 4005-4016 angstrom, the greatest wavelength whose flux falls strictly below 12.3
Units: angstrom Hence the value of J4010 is 4014.90 angstrom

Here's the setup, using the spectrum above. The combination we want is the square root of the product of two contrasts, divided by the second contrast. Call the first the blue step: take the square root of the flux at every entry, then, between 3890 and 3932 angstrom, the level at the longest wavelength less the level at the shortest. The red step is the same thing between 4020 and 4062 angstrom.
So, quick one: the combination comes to 0.93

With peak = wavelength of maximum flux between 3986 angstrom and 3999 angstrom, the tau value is 3998.29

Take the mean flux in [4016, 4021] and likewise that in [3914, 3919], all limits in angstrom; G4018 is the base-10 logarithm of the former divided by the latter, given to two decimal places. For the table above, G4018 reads -0.03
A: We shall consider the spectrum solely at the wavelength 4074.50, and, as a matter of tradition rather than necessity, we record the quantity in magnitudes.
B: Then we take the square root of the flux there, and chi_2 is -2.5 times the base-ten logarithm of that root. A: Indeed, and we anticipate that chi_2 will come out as -1.39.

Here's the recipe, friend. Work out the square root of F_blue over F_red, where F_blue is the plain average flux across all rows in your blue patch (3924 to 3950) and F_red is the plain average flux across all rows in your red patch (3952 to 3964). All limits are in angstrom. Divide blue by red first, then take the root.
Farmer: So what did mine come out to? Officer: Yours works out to 0.99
